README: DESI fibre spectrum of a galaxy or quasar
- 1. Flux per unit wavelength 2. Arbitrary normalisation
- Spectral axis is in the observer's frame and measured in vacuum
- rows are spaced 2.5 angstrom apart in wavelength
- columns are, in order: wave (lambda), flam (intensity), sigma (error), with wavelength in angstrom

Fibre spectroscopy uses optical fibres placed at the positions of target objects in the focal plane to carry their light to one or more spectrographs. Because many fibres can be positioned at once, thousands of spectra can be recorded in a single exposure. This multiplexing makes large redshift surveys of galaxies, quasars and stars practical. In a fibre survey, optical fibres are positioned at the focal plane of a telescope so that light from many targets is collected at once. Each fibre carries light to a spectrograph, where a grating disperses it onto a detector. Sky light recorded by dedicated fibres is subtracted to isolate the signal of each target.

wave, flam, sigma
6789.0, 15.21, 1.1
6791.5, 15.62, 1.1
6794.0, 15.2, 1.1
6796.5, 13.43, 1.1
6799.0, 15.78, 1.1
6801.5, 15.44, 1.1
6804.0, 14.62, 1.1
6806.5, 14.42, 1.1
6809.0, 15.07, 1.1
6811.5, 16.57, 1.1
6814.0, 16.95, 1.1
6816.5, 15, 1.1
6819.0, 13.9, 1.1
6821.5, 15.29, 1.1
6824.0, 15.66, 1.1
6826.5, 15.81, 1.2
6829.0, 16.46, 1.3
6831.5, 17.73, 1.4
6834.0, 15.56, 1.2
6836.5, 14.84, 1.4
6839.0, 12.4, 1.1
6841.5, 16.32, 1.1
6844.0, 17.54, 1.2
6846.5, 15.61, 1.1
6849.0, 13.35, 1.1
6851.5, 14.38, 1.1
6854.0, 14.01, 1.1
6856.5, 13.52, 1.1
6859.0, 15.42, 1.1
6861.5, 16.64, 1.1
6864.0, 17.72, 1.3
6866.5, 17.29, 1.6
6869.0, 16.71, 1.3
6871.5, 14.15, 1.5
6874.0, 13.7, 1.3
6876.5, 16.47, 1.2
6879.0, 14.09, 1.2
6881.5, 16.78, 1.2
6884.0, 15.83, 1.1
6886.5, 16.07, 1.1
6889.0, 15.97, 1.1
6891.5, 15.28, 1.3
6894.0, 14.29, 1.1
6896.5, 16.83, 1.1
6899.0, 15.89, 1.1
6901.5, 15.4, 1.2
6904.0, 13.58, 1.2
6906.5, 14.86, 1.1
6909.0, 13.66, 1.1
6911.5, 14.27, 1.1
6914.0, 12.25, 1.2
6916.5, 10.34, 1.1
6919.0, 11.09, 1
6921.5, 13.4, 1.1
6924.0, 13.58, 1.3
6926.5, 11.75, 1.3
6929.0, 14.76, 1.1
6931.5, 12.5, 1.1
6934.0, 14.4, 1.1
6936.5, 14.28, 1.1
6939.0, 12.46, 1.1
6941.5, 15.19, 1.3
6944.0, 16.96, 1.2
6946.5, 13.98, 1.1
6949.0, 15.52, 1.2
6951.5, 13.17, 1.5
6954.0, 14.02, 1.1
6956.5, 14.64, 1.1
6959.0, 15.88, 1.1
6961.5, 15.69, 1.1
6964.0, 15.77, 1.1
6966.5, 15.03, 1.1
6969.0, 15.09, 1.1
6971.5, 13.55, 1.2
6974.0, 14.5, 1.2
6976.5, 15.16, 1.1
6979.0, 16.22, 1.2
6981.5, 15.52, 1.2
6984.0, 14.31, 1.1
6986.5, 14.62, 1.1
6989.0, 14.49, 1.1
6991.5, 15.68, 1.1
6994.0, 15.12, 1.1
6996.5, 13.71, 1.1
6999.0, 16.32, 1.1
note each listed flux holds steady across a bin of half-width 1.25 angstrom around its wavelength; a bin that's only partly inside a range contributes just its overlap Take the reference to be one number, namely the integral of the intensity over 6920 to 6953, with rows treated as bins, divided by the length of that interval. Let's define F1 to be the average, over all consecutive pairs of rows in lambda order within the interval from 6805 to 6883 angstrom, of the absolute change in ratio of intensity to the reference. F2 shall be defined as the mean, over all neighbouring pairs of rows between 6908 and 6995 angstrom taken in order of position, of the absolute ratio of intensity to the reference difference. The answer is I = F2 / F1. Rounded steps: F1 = 0.100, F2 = 0.089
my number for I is 0.9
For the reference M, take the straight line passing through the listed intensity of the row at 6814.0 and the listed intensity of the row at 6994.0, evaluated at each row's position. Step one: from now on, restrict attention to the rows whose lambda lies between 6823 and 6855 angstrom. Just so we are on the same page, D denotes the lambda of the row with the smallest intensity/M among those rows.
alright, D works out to 6839.0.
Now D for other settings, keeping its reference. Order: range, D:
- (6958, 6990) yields 6971.5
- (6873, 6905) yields 6874.0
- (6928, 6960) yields 6931.5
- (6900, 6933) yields 6916.5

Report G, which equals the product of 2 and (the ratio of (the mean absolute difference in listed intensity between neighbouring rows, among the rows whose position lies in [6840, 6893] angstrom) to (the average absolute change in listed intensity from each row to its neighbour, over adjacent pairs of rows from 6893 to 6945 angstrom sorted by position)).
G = 1.61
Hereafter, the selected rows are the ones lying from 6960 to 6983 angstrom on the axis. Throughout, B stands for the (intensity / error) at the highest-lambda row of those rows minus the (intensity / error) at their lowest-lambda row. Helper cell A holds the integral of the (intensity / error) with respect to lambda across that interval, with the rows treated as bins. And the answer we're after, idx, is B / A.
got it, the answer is -0.004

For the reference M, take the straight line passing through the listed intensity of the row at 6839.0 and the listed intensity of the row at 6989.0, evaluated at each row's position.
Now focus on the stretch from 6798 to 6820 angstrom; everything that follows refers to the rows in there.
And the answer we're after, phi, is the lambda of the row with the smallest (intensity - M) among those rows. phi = 6819.0 angstrom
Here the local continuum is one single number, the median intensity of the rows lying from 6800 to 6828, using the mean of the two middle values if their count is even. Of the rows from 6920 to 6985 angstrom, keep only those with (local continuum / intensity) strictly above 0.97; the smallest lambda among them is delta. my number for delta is 6921.5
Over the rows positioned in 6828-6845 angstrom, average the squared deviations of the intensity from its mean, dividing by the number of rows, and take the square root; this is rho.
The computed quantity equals 1.7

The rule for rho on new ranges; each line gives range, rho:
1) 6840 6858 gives 1.5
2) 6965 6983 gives 0.8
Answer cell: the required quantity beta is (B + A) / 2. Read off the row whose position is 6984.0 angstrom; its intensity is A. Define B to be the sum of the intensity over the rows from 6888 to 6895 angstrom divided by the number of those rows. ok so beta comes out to 14.7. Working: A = 14.31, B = 15.2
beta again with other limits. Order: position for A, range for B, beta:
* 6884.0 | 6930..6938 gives 14.8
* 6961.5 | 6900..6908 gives 15.2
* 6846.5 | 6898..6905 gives 15.3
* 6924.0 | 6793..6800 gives 14.2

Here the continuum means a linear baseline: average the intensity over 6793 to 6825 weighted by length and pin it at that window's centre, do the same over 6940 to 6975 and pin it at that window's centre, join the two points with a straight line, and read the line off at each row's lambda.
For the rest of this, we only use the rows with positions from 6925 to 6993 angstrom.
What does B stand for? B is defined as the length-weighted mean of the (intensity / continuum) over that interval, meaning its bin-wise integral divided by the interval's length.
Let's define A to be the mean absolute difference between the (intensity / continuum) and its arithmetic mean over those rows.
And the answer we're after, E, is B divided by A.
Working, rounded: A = 0.06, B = 0.98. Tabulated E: 16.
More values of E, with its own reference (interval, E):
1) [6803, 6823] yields 19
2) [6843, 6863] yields 12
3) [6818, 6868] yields 13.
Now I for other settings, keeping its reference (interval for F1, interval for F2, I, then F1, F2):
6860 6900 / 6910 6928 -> 1.2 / 0.093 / 0.107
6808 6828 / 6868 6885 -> 2.0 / 0.070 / 0.141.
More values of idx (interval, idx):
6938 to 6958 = 0.008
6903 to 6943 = 0.001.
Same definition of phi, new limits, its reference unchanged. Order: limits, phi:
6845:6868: 6849.0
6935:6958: 6939.0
